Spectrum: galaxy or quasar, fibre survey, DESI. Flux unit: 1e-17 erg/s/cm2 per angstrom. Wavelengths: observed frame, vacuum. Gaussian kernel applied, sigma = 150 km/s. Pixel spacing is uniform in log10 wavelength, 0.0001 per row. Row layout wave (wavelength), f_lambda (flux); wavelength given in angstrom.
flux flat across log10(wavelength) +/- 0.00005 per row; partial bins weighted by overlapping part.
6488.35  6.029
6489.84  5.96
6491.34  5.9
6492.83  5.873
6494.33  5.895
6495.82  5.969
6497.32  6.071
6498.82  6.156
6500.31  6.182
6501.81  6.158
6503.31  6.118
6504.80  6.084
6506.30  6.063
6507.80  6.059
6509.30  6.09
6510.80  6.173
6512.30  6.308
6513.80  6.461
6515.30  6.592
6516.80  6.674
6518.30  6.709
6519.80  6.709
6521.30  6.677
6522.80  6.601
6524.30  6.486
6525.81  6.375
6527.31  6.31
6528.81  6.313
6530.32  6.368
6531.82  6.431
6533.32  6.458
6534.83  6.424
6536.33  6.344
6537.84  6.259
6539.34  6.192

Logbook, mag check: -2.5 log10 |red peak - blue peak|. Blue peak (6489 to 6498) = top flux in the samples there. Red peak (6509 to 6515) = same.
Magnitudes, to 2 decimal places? 1.02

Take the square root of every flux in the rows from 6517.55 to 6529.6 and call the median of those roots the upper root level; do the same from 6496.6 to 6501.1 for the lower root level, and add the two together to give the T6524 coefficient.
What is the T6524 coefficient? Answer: 5.04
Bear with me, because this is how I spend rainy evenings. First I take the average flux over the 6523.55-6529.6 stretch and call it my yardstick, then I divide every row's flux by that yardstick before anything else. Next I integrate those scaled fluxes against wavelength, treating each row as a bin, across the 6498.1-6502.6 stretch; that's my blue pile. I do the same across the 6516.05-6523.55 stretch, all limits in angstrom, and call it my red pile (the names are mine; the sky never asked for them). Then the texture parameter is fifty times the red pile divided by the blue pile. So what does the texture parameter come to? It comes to 90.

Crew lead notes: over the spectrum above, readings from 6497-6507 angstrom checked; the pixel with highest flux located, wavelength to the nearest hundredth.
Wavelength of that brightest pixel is 6500.31 angstrom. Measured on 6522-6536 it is 6522.80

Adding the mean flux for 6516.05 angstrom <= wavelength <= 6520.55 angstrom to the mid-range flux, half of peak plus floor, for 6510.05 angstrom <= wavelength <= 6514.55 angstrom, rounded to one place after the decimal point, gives 13.0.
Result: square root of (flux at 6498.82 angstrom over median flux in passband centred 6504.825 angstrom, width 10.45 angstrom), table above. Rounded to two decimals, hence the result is 1.01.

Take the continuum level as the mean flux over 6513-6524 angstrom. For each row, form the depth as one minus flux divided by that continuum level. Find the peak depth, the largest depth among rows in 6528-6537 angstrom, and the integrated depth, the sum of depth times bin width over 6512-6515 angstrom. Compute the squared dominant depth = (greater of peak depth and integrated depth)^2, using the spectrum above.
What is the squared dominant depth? 0.01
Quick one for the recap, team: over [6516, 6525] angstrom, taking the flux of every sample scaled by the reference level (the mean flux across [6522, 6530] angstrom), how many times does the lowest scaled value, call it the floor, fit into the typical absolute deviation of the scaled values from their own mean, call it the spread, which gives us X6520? 0.010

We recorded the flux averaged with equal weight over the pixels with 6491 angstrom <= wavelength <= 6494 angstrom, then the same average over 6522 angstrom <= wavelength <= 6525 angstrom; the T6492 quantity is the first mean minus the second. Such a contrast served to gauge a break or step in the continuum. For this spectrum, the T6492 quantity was -0.7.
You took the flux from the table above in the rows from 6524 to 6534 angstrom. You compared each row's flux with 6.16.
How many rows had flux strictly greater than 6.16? 7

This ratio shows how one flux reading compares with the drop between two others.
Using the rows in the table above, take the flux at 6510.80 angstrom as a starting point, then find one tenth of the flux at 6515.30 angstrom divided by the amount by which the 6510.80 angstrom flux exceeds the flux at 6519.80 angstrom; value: -1.2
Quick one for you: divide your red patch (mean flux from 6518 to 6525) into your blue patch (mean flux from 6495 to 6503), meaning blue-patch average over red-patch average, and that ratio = 0.92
